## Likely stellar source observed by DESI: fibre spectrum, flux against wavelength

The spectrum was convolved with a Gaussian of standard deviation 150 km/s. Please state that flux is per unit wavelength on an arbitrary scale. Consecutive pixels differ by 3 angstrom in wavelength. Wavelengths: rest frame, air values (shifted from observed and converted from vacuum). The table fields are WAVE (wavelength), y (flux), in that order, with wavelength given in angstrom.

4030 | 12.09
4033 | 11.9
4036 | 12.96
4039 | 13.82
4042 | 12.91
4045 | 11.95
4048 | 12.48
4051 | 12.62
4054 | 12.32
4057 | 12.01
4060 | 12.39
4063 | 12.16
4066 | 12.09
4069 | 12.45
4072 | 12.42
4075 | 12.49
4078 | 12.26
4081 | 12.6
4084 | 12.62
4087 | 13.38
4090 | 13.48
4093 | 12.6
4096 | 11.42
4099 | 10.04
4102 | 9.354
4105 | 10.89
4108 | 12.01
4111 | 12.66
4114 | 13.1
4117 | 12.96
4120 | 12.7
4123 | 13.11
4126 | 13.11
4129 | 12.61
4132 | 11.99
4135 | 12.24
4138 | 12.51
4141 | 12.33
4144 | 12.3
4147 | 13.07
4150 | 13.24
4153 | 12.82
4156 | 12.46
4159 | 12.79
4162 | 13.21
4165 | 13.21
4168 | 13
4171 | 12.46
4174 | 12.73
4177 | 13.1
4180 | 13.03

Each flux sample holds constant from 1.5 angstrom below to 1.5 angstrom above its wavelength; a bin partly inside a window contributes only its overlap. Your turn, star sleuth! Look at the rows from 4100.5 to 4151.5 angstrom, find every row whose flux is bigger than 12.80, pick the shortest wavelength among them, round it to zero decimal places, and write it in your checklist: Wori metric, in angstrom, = 4114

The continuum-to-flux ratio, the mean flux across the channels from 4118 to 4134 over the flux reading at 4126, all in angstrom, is 0.97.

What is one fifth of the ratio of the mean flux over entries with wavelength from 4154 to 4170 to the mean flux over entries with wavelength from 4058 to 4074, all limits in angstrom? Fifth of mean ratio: 0.210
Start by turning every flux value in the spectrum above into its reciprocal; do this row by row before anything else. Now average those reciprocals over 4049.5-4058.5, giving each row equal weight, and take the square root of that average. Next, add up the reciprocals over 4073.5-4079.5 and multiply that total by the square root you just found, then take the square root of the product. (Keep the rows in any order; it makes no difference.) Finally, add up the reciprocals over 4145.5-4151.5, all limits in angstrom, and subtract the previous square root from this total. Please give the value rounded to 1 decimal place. -0.1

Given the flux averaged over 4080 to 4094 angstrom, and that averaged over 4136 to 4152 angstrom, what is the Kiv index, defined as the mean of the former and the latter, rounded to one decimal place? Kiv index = 12.8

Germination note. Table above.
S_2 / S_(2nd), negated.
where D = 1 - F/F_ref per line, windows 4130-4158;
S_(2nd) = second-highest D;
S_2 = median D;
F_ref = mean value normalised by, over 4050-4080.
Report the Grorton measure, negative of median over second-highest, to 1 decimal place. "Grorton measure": 1.7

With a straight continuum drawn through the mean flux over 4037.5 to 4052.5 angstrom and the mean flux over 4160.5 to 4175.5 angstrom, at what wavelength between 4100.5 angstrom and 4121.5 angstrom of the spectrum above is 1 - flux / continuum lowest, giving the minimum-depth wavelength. 4114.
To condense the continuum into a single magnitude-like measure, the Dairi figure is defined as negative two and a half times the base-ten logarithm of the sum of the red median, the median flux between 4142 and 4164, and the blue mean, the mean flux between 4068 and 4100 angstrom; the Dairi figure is -3.50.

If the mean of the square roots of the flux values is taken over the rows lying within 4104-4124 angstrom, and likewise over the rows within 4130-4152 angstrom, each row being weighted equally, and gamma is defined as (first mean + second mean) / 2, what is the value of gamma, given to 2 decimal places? 3.54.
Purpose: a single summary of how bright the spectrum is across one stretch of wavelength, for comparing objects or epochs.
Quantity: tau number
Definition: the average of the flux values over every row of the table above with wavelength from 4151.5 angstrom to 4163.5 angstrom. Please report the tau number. 12.8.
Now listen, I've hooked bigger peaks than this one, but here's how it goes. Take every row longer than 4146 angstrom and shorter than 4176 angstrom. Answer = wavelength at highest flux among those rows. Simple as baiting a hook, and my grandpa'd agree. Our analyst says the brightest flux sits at 4150 angstrom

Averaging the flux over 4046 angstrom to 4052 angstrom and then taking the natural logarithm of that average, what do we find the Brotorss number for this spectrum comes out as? 2.53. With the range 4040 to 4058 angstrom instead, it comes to 2.52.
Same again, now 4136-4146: 2.52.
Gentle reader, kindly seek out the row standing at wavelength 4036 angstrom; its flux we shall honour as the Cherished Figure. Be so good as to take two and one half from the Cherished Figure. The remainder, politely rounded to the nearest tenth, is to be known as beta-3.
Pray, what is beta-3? 10.5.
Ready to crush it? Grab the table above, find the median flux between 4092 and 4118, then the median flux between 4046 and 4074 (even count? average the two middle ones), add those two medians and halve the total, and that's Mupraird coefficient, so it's 12.2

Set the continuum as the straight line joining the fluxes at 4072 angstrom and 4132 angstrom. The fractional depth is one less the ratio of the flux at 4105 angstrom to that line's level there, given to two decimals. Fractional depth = 0.11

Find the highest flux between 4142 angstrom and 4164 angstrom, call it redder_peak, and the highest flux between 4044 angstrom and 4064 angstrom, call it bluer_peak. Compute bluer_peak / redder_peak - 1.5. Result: -0.55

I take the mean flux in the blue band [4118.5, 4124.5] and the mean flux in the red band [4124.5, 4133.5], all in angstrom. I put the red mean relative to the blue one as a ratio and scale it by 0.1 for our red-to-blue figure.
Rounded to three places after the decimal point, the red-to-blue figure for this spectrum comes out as 0.097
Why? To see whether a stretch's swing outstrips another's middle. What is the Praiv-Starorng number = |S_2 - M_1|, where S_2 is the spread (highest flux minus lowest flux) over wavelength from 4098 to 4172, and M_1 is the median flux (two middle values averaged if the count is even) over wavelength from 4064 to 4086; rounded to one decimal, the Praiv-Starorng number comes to 8.6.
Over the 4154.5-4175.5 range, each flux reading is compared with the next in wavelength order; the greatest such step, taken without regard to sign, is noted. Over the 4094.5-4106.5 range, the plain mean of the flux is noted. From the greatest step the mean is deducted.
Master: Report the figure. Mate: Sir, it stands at -9.9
